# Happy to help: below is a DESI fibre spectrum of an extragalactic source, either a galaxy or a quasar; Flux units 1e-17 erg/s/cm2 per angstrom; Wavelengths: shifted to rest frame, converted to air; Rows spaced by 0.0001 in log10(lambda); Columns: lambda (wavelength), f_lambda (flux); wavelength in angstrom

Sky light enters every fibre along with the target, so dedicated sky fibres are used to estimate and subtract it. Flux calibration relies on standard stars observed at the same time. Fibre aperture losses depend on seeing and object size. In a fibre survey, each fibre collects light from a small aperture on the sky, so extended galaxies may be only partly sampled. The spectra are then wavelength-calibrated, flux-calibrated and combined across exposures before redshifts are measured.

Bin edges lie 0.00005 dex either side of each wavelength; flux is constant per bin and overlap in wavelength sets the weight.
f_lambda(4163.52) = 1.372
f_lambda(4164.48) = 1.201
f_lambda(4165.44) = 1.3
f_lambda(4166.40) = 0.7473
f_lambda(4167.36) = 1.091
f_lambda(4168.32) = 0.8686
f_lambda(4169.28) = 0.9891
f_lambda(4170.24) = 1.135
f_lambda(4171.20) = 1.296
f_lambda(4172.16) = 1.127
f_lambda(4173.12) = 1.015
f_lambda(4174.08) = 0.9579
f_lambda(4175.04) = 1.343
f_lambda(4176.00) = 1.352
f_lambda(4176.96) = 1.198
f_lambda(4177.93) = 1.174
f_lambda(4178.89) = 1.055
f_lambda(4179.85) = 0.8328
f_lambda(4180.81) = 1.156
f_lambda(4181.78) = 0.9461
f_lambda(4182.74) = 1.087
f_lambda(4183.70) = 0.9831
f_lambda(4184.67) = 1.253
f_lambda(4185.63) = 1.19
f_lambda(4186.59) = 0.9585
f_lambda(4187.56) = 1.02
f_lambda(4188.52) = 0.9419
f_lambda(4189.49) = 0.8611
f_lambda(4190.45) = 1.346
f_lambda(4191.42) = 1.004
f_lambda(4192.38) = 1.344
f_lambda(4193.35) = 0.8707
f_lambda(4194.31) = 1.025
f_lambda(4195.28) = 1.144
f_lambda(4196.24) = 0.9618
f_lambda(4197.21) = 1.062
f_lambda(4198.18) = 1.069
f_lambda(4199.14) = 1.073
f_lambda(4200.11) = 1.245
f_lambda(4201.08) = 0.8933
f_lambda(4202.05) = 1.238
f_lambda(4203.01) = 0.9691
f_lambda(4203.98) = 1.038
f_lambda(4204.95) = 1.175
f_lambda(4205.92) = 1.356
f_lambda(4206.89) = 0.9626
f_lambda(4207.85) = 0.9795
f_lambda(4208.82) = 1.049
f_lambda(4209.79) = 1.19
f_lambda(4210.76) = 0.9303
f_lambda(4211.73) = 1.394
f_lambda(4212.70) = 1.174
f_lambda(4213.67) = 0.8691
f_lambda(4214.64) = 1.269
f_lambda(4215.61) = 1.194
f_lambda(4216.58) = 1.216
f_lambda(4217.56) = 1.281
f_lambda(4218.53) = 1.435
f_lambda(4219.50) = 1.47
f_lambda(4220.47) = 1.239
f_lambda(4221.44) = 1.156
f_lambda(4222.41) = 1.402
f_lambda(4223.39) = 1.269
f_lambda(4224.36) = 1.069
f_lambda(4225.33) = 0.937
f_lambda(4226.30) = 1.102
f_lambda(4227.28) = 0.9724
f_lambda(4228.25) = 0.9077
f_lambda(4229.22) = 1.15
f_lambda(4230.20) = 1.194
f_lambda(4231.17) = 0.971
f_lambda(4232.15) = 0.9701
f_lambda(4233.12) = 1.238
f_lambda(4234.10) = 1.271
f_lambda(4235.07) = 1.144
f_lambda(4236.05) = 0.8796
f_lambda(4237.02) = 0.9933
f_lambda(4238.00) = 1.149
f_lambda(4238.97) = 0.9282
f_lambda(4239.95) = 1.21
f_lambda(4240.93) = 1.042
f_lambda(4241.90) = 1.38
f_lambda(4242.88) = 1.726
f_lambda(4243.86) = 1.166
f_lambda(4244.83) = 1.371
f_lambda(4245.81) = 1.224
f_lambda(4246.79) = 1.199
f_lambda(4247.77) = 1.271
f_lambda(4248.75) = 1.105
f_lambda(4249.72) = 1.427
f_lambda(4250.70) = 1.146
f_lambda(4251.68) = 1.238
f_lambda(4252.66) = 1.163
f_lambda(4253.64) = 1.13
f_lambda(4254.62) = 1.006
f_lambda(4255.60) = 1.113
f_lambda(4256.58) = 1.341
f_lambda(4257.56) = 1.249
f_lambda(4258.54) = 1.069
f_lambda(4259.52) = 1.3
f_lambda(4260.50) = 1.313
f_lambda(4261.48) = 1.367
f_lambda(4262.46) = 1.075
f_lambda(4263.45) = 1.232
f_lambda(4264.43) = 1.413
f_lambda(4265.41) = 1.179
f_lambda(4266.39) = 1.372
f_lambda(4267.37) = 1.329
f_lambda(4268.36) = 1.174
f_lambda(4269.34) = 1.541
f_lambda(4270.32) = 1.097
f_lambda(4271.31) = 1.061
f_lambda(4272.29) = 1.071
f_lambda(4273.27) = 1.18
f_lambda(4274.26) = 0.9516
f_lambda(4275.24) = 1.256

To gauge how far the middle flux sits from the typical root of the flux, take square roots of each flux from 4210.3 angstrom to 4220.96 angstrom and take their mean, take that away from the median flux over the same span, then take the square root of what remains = 0.37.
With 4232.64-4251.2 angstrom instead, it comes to 0.32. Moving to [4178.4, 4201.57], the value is 0.12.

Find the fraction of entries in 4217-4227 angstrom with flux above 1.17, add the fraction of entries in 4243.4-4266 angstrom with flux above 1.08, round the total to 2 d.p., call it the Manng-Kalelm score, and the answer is 1.47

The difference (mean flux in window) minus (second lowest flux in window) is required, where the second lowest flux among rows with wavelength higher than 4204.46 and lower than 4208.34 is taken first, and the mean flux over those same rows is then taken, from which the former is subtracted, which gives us 0.14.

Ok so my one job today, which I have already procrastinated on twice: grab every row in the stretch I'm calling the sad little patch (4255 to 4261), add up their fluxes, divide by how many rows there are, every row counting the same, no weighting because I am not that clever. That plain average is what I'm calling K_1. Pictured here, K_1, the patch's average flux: 1.23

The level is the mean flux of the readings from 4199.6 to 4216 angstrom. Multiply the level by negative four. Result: -4.45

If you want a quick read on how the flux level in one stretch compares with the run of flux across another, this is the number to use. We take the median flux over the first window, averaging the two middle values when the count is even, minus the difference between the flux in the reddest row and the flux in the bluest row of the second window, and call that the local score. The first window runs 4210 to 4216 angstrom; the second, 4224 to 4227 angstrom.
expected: 1.15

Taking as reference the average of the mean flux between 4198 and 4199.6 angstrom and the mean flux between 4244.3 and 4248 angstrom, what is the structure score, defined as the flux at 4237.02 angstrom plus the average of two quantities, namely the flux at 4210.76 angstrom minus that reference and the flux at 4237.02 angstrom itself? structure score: 1.4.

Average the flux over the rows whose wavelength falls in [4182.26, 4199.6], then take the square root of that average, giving 1.03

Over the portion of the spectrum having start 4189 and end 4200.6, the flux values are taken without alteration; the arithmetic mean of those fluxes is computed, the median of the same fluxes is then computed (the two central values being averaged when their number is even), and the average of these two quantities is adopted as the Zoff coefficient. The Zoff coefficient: 1.07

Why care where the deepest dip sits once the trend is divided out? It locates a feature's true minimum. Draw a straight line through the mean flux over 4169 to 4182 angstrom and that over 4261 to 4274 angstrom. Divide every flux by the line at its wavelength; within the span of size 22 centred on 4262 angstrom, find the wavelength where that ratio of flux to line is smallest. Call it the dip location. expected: 4254.62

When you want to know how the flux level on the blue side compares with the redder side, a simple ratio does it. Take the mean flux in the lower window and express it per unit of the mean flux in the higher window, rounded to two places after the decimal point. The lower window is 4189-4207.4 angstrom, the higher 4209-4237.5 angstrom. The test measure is 0.95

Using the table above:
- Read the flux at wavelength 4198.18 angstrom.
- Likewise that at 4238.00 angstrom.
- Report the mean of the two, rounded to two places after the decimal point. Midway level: 1.11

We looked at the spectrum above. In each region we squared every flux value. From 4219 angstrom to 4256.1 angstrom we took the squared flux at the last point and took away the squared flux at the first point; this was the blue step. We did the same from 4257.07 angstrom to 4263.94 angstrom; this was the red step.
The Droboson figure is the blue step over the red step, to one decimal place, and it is 21.9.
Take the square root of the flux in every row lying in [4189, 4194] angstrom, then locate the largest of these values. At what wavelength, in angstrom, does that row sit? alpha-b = 4190.45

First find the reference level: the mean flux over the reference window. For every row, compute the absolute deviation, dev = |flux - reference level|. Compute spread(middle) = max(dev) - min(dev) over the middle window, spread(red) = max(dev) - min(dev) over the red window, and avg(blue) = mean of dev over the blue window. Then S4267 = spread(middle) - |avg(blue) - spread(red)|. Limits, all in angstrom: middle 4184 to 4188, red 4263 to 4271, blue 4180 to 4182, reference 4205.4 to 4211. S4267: -0.22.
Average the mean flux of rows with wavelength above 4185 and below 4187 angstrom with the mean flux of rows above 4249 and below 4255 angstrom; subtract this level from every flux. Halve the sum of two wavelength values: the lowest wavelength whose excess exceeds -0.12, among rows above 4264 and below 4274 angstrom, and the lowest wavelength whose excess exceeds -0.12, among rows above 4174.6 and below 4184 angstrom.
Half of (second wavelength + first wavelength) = 4219.7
